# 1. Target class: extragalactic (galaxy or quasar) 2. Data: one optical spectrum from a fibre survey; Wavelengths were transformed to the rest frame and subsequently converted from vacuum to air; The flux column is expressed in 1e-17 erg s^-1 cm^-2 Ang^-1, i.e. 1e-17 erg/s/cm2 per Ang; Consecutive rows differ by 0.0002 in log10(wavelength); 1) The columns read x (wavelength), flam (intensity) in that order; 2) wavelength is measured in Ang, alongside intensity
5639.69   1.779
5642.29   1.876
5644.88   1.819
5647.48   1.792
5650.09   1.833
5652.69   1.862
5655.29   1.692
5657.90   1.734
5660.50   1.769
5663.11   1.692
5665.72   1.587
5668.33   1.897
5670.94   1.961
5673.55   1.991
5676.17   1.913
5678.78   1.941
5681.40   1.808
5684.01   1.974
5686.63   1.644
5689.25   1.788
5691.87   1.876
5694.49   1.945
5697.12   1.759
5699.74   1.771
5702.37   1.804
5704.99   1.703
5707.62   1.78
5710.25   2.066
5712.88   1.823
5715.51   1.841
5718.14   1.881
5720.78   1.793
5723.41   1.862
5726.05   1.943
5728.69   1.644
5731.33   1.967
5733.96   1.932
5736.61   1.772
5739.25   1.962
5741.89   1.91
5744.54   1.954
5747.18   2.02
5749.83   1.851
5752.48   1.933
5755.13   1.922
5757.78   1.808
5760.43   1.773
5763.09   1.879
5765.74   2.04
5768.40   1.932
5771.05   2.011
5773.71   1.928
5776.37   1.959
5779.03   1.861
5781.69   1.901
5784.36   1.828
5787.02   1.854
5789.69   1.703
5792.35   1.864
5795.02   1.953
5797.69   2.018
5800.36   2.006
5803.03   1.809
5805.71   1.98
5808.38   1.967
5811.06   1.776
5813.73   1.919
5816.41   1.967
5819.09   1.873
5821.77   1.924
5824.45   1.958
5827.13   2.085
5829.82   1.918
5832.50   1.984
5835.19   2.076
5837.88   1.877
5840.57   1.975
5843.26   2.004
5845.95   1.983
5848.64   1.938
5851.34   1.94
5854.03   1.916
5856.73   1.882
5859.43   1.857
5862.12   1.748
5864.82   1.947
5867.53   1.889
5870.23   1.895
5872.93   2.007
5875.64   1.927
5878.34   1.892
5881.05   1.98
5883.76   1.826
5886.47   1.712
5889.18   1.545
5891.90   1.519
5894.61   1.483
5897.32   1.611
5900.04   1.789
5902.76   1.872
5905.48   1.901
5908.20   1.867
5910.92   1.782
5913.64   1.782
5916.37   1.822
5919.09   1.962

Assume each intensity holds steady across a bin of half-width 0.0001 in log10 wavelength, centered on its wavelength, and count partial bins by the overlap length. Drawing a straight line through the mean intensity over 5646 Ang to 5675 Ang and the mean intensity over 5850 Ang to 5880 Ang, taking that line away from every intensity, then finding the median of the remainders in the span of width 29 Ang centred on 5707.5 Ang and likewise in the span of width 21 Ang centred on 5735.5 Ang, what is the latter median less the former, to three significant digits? 0.120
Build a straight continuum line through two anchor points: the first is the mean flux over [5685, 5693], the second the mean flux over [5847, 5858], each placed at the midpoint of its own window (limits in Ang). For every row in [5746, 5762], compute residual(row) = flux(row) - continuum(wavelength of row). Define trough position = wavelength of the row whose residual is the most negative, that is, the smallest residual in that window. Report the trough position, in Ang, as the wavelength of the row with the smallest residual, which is 5760.43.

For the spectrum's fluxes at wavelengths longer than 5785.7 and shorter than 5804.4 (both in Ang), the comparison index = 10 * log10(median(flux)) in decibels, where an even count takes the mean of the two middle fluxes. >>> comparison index 2.70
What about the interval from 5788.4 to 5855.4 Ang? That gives 2.91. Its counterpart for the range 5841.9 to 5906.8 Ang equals 2.77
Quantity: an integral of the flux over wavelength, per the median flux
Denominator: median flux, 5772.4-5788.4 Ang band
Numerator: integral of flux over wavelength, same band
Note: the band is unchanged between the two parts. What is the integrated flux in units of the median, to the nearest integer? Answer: 16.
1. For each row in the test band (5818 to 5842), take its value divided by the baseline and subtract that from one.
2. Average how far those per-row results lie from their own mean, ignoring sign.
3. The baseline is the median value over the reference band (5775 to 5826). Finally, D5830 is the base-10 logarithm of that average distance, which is -1.51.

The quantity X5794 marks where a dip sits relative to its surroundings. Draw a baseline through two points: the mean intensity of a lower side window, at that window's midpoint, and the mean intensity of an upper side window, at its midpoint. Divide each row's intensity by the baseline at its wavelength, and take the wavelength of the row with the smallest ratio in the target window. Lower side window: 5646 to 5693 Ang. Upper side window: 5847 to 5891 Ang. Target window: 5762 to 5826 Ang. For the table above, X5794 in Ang 5789.69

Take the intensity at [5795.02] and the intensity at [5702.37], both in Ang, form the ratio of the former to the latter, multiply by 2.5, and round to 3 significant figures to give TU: 2.71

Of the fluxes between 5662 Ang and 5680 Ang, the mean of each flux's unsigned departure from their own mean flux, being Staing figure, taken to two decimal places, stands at 0.12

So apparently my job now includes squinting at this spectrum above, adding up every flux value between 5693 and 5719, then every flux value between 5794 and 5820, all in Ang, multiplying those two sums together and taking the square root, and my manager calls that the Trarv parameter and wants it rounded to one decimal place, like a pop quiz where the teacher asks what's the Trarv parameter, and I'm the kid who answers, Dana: 18.8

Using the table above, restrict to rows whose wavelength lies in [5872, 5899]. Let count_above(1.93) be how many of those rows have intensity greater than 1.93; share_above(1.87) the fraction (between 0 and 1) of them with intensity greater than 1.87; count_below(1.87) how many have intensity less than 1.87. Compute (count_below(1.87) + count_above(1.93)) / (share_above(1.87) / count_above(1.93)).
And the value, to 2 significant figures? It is 40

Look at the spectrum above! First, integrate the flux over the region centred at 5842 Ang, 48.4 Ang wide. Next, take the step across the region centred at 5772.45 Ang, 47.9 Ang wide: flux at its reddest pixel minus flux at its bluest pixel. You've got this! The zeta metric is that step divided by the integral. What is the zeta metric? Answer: 0.0011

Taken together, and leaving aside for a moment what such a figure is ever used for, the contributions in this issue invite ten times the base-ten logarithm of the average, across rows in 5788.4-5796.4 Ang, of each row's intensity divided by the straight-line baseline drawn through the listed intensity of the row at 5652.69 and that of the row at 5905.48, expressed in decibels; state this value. -0.10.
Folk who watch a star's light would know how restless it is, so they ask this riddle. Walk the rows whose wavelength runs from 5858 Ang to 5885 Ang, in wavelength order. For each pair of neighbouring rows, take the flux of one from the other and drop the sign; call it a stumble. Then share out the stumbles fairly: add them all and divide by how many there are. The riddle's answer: 0.093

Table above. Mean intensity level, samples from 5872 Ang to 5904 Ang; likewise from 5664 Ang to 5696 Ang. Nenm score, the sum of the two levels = 3.62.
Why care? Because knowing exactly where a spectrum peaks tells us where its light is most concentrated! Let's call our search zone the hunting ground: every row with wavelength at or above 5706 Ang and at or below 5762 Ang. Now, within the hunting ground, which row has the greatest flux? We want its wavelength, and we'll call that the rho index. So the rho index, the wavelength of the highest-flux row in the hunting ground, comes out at 5710.25 Ang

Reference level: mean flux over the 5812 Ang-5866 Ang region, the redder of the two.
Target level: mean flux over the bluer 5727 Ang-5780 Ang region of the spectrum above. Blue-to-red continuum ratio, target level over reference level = 0.982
